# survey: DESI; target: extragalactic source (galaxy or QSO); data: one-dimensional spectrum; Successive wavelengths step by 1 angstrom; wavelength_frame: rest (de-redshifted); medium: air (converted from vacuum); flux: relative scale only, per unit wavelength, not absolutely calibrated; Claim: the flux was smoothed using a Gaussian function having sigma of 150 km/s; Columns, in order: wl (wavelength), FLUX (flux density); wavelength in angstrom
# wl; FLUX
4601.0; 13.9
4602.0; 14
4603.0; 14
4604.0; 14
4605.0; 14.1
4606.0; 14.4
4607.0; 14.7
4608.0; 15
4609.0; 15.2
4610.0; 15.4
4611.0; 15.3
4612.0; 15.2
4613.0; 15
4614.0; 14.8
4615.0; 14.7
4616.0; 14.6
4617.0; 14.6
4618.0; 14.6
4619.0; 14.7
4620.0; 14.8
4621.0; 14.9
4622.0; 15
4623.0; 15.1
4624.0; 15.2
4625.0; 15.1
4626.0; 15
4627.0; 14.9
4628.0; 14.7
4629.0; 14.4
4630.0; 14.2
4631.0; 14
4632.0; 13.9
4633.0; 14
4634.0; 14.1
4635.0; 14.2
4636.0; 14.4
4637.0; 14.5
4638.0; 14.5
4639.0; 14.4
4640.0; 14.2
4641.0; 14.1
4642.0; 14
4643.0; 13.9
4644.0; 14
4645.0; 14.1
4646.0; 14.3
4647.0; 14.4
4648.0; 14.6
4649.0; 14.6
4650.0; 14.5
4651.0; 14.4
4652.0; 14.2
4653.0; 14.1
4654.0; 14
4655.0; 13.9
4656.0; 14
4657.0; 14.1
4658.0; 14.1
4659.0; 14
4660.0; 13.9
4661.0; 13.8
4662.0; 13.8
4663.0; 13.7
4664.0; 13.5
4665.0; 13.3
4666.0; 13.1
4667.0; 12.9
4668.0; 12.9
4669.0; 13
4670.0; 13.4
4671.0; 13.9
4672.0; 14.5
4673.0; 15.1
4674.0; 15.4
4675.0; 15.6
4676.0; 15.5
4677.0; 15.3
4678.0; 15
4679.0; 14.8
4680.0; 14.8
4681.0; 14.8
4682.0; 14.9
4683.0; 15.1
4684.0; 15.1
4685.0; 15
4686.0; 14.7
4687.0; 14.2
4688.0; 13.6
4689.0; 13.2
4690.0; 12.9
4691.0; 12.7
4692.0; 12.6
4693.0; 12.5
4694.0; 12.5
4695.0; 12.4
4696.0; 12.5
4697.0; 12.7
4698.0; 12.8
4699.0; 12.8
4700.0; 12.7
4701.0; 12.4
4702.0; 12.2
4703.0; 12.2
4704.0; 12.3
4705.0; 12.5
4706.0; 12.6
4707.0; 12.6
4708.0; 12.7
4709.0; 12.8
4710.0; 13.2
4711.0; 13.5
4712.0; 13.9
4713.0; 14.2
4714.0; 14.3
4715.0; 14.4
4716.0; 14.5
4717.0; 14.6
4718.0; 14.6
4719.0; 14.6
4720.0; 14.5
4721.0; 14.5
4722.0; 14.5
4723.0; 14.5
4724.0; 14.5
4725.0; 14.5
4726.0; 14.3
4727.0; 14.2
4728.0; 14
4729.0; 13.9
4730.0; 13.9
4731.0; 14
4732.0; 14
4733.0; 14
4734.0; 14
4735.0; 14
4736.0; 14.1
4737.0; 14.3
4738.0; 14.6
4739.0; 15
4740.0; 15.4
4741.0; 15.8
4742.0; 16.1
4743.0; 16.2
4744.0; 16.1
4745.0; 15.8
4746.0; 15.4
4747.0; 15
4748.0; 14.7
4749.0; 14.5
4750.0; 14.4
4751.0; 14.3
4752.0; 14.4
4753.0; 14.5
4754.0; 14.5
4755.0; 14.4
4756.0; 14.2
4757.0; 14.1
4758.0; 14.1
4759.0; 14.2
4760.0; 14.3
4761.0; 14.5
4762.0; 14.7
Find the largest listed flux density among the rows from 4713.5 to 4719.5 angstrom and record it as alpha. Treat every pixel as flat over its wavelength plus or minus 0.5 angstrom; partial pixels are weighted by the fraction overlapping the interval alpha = 14.6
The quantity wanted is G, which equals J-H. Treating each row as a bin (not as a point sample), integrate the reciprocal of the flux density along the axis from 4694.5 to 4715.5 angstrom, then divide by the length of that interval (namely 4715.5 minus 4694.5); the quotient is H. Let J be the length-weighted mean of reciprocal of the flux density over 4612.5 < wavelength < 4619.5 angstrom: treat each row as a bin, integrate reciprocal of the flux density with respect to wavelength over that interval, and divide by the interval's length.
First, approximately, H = 0.0775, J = 0.0680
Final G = -0.0095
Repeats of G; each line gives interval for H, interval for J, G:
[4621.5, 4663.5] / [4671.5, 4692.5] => -0.0008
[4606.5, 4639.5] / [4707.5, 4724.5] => 0.0030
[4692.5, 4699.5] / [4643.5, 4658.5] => -0.0090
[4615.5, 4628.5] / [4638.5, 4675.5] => 0.0040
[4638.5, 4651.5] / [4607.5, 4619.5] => -0.0031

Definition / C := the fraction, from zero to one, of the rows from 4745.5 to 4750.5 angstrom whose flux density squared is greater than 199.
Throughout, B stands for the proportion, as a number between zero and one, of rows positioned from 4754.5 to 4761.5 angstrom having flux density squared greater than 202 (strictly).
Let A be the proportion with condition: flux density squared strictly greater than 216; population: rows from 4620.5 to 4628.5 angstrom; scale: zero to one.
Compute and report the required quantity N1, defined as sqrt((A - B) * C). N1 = 0.76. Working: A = 1.0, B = 0.43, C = 1.0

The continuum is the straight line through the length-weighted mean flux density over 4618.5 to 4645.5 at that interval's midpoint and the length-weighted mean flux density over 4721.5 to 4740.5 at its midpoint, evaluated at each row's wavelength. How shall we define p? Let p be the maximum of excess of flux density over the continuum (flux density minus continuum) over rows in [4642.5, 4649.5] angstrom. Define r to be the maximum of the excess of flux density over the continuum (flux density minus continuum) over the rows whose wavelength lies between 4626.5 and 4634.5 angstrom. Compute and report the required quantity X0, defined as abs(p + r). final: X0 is 0.6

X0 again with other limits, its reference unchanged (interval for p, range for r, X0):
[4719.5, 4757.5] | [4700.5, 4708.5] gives 0.3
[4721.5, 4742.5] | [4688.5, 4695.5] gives 0.7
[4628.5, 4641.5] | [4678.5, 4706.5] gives 0.8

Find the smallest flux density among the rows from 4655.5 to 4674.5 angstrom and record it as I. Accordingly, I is 12.9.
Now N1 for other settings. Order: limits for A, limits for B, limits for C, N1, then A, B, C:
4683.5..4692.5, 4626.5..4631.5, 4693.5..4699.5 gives 0.00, 0.3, 0.60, 0.0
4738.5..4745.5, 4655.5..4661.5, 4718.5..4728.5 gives 0.95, 1.0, 0.00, 0.9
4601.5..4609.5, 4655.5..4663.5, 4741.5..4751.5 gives 0.61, 0.4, 0.00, 1.0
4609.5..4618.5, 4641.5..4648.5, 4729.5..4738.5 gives 0.23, 0.7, 0.43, 0.2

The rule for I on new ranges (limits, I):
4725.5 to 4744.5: 13.9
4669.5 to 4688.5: 13.4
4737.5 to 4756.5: 14.2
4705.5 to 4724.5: 12.6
